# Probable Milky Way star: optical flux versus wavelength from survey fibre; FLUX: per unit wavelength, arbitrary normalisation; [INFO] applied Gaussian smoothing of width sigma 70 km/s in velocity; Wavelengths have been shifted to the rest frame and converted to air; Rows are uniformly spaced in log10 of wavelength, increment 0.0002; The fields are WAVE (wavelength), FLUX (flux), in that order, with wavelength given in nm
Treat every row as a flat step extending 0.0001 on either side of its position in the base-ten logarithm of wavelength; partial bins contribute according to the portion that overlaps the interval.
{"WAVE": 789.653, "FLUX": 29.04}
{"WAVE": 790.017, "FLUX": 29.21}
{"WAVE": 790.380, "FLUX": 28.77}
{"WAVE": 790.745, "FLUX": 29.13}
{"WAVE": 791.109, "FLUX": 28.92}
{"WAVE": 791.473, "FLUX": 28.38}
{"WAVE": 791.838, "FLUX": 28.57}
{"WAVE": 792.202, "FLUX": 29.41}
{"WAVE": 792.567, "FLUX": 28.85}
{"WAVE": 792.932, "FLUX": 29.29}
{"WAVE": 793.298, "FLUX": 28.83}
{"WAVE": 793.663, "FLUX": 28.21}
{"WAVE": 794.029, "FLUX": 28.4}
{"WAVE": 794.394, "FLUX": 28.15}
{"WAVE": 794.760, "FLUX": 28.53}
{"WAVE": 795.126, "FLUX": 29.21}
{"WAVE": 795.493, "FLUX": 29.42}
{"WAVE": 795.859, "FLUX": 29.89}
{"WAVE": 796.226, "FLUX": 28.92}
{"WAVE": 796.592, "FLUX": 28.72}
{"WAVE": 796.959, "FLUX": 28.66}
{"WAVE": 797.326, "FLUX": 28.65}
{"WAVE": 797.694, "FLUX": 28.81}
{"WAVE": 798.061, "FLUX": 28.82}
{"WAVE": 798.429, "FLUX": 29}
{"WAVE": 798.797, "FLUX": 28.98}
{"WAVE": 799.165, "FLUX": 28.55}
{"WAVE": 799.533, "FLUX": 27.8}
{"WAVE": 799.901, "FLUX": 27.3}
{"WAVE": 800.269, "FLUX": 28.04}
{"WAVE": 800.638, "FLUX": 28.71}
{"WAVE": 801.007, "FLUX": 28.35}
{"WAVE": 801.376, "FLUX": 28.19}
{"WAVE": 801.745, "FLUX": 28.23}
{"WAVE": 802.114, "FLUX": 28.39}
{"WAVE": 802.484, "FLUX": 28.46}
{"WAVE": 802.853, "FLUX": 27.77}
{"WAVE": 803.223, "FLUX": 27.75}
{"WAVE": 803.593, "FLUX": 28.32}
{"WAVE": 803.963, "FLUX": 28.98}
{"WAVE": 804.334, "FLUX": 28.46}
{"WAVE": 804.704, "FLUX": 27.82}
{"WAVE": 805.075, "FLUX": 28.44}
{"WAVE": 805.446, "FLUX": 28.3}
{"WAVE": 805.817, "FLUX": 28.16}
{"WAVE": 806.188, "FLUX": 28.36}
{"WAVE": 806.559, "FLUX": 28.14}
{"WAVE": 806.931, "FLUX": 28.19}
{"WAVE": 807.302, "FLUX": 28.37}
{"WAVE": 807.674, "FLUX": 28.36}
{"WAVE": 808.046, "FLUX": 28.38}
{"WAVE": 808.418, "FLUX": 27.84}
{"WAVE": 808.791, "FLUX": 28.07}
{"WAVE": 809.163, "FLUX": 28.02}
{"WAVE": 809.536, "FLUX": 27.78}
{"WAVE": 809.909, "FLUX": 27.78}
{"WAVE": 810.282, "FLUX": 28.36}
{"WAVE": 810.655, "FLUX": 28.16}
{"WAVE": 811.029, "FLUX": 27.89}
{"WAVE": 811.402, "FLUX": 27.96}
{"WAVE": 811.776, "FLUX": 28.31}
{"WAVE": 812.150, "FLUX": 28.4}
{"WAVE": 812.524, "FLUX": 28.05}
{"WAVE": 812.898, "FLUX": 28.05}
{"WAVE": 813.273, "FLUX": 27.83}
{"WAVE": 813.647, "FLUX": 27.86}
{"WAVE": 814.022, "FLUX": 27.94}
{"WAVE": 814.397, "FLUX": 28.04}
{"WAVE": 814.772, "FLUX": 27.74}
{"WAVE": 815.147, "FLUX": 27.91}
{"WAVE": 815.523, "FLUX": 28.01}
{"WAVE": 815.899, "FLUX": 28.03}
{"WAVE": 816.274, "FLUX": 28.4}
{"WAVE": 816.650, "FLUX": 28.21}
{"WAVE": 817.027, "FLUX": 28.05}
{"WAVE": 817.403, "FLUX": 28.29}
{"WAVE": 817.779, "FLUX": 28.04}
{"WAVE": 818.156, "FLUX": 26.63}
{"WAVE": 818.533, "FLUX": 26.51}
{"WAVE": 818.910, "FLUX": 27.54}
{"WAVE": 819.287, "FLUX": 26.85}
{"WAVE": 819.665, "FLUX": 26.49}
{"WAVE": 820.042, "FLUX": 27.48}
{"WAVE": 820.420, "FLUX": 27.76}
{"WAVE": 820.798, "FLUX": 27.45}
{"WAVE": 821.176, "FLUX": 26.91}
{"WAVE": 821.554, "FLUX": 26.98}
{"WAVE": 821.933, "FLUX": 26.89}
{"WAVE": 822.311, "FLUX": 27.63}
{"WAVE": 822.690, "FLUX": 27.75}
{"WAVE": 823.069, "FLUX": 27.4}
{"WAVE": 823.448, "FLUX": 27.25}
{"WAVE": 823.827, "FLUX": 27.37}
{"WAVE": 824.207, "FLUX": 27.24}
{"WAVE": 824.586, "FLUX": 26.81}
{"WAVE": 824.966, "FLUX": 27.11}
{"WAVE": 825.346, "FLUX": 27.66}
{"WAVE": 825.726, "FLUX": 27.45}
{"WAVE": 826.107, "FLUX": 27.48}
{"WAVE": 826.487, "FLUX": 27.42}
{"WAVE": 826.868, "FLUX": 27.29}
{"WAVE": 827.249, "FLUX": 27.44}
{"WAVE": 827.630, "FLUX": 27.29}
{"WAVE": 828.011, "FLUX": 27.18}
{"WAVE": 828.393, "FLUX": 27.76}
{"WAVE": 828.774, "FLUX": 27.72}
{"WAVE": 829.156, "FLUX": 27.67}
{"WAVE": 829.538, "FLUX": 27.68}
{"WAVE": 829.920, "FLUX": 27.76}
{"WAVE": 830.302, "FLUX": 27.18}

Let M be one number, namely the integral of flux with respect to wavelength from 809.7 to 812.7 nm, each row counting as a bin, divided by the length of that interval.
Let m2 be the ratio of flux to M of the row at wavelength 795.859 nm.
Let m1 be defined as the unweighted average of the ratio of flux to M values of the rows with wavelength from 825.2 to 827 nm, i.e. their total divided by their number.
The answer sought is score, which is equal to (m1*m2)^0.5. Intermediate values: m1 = 0.98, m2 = 1.063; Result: 1.02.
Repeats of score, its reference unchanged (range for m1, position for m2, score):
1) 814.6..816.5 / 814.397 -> 1.00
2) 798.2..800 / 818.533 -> 0.97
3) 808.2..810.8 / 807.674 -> 1.00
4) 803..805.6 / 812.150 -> 1.01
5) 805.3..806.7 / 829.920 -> 1.00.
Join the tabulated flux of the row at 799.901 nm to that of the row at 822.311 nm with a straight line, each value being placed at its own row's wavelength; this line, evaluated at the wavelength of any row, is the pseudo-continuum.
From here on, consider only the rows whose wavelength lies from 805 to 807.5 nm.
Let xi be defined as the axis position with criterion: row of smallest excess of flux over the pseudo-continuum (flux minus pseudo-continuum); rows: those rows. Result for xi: 806.559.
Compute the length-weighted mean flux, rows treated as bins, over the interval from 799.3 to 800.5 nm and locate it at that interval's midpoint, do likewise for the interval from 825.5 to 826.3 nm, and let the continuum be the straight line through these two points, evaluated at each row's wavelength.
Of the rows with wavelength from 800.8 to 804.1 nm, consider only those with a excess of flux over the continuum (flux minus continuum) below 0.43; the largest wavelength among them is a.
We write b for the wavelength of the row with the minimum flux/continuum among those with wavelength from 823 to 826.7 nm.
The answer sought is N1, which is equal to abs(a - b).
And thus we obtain 21.36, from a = 803.223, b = 824.586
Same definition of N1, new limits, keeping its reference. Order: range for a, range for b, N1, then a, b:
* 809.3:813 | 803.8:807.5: 8.19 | 812.898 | 804.704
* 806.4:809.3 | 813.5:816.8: 5.61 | 809.163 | 814.772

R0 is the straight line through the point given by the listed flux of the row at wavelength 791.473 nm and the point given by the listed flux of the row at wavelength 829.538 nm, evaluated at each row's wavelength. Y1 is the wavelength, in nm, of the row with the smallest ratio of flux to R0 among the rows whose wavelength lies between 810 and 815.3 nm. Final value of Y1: 814.772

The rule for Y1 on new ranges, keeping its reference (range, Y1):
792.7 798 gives 794.394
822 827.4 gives 824.586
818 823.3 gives 819.665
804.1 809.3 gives 804.704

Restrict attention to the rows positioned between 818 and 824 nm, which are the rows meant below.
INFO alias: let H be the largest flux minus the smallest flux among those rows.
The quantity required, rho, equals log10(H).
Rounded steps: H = 1.27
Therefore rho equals 0.10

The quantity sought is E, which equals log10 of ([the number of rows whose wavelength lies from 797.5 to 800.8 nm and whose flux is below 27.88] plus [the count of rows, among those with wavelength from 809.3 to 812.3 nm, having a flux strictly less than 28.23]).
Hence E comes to 0.85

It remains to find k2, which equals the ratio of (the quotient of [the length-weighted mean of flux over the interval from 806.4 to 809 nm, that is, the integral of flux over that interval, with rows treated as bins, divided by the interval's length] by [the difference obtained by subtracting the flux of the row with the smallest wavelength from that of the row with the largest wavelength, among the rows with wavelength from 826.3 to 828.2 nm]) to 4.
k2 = -29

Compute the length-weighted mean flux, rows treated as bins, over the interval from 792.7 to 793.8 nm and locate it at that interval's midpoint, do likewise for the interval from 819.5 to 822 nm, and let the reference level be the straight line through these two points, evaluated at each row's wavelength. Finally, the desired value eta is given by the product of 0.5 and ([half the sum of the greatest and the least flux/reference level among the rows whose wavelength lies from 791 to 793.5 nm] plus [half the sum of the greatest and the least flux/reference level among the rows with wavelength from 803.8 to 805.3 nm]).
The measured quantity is 1.00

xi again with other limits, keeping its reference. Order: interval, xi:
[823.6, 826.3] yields 824.586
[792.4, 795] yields 794.394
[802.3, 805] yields 803.223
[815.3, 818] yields 817.779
